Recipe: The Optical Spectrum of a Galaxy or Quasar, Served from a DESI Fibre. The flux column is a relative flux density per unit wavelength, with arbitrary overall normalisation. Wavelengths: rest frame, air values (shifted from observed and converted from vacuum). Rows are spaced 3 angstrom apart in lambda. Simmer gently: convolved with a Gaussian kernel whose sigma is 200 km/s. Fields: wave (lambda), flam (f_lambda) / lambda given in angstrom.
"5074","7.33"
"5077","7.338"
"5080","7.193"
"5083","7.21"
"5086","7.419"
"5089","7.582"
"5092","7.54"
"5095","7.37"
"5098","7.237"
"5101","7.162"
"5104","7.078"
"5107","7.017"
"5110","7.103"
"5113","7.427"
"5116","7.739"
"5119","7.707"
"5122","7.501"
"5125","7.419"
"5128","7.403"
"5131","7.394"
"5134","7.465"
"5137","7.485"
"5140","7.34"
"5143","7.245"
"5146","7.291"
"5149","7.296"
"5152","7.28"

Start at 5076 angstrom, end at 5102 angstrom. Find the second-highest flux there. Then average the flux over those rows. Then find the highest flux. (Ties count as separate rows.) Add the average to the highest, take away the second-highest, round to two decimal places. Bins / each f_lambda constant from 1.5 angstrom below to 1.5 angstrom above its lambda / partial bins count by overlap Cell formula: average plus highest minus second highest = 7.38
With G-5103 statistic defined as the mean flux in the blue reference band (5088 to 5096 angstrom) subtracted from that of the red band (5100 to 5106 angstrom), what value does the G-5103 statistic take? -0.4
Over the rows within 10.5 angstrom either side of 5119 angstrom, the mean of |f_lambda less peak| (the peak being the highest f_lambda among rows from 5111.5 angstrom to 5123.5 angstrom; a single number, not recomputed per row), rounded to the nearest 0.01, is 0.27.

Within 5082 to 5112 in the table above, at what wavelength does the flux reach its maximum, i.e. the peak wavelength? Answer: 5089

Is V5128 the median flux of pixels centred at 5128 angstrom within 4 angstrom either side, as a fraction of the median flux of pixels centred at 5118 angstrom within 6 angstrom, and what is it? 0.97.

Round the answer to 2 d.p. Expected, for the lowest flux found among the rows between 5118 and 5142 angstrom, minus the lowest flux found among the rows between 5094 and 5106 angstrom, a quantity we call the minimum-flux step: 0.26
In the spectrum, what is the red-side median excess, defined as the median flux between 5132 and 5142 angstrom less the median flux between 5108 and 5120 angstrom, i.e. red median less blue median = -0.1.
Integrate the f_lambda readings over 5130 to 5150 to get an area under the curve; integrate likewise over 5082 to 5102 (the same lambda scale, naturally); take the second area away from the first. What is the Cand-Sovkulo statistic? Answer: 0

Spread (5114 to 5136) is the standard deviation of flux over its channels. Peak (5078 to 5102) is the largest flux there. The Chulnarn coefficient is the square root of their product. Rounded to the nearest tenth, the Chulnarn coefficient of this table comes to 1.0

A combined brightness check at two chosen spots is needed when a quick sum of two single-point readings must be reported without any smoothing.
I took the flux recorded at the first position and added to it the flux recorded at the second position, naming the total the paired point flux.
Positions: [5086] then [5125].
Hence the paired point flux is 14.8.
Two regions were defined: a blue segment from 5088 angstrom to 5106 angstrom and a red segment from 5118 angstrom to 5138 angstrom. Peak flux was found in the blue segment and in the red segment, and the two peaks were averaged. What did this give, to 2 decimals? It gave 7.64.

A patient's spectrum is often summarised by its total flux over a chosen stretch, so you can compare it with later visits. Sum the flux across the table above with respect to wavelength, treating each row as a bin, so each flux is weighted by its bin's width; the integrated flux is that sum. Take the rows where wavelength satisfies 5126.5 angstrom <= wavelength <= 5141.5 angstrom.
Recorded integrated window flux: 111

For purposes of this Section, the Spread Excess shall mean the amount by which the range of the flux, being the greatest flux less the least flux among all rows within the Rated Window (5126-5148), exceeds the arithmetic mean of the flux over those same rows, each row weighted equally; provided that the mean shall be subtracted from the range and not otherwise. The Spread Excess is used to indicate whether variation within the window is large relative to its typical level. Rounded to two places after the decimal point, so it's -7.13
